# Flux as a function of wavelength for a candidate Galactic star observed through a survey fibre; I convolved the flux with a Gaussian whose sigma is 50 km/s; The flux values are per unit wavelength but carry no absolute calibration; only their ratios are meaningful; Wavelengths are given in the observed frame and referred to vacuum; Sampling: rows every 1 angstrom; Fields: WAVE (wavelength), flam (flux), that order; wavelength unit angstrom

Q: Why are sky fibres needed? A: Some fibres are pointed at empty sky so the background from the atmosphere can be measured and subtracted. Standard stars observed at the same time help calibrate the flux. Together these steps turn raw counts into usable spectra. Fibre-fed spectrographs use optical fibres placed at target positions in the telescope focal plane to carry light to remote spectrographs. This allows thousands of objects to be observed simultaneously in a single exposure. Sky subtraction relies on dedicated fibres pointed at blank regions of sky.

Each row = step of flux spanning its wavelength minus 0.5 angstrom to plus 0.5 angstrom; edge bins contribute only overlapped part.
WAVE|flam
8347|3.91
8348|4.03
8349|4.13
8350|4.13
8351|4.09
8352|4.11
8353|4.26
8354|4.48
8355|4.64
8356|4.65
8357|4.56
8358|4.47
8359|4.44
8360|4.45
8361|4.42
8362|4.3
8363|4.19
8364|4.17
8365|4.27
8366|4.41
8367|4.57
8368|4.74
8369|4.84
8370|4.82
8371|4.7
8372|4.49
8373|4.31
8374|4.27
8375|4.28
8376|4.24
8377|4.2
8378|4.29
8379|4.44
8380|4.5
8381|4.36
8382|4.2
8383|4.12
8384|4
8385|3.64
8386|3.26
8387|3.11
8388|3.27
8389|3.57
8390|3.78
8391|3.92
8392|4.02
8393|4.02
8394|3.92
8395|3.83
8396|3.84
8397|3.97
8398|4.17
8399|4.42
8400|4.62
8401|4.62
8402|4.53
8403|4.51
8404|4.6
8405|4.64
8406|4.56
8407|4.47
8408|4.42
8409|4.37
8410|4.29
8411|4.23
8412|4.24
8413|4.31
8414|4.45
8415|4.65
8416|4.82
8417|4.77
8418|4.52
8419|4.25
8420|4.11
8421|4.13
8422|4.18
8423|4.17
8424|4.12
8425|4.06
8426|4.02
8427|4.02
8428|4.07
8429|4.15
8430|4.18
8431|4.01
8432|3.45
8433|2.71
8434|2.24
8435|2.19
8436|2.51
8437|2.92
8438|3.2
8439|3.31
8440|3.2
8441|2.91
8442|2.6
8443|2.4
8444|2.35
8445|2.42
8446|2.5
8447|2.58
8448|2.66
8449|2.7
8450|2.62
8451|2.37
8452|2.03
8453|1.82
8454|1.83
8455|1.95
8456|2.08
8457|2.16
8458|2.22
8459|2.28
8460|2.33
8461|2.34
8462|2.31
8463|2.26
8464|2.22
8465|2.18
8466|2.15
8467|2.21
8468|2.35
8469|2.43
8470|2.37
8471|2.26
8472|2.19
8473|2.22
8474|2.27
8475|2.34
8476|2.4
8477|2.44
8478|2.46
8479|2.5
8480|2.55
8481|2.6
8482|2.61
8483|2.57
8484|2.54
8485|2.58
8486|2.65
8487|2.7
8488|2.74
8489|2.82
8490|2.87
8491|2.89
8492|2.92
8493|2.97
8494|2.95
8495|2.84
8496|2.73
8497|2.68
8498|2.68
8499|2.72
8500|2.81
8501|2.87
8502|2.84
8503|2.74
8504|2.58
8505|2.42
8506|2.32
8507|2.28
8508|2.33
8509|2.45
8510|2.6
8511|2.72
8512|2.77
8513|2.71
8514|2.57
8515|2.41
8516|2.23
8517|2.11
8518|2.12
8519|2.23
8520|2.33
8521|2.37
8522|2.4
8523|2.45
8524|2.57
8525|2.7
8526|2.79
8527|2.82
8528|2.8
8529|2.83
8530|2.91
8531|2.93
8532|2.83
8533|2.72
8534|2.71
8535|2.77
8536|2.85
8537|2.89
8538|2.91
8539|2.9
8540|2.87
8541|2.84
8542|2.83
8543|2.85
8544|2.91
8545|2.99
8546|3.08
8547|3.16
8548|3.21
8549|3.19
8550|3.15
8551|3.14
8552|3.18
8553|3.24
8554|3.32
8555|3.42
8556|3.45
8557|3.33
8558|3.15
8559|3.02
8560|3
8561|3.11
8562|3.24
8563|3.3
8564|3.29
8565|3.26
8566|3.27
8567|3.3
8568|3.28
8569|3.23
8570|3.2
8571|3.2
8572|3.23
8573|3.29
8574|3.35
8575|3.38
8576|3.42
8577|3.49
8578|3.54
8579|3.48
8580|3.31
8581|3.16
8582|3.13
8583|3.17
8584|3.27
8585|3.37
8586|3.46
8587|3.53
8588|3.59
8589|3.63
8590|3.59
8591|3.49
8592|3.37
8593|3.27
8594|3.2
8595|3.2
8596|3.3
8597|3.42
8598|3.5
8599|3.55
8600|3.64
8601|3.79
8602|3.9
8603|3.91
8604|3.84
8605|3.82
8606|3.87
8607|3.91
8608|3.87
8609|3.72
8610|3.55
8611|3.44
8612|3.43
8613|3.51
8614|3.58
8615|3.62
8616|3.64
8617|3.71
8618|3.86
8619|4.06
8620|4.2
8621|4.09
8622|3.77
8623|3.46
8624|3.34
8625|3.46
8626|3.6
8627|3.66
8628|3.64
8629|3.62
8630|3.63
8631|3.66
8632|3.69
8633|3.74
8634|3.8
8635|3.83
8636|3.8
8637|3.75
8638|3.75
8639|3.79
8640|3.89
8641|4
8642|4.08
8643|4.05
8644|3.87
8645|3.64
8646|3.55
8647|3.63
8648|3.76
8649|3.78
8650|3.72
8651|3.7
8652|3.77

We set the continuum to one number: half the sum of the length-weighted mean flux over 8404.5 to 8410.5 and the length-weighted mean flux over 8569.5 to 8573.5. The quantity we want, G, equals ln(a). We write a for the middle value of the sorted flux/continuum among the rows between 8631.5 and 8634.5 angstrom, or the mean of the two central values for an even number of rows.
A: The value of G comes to 0.0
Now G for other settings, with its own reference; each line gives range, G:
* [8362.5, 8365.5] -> 0.1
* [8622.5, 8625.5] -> -0.1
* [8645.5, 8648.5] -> -0.1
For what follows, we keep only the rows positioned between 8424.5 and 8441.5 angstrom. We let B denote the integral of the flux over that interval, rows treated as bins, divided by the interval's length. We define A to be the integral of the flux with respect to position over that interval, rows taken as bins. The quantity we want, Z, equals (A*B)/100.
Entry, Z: 1.9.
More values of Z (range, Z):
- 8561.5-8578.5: 1.9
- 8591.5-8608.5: 2.2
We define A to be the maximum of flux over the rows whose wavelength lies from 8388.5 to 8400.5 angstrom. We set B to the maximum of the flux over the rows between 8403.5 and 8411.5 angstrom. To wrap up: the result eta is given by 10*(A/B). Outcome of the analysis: 10.0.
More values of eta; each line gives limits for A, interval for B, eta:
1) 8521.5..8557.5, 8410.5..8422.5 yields 7.2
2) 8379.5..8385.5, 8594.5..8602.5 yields 11.5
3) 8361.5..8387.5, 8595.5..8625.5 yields 11.5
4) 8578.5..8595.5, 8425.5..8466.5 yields 8.7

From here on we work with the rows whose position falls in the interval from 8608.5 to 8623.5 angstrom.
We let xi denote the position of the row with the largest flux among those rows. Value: 8620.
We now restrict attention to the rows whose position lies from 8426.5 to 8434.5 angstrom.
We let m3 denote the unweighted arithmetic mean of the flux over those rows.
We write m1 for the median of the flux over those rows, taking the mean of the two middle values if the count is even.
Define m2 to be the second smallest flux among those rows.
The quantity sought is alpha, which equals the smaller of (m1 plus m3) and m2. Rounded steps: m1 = 4.0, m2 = 2.71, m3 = 3.6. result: 2.7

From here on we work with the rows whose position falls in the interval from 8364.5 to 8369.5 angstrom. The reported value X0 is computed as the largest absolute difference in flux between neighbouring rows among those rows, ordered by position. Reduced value 0.17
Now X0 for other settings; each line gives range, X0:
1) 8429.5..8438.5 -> 0.74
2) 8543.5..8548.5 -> 0.09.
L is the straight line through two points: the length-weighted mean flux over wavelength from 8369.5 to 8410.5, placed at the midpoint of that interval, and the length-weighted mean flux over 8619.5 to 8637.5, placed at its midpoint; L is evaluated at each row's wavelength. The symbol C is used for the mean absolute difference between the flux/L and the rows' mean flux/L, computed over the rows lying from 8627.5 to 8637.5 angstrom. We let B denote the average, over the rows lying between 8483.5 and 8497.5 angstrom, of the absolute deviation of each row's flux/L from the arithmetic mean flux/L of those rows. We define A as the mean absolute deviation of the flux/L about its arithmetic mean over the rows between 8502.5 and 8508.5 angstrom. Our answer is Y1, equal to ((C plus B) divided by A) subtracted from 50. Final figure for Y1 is 48.6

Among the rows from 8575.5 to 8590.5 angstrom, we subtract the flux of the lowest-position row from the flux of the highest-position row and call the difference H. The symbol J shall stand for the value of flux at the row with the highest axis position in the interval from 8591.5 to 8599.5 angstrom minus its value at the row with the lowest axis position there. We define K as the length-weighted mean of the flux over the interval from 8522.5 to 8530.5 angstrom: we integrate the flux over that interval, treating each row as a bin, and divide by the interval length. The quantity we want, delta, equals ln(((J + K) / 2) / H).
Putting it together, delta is 2.1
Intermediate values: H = 0.17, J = 0.2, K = 2.7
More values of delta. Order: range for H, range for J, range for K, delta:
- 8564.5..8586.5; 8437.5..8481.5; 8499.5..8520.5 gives 1.6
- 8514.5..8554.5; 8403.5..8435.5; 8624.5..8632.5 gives -0.4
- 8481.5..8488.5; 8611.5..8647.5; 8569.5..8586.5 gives 2.6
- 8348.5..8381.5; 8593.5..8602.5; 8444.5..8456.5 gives 1.9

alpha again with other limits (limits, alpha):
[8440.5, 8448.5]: 2.4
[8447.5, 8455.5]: 1.8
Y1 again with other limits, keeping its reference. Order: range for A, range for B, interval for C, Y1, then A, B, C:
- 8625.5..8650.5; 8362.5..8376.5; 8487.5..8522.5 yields 46.6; 0.030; 0.049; 0.05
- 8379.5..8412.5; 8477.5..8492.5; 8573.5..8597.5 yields 49.2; 0.083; 0.033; 0.03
